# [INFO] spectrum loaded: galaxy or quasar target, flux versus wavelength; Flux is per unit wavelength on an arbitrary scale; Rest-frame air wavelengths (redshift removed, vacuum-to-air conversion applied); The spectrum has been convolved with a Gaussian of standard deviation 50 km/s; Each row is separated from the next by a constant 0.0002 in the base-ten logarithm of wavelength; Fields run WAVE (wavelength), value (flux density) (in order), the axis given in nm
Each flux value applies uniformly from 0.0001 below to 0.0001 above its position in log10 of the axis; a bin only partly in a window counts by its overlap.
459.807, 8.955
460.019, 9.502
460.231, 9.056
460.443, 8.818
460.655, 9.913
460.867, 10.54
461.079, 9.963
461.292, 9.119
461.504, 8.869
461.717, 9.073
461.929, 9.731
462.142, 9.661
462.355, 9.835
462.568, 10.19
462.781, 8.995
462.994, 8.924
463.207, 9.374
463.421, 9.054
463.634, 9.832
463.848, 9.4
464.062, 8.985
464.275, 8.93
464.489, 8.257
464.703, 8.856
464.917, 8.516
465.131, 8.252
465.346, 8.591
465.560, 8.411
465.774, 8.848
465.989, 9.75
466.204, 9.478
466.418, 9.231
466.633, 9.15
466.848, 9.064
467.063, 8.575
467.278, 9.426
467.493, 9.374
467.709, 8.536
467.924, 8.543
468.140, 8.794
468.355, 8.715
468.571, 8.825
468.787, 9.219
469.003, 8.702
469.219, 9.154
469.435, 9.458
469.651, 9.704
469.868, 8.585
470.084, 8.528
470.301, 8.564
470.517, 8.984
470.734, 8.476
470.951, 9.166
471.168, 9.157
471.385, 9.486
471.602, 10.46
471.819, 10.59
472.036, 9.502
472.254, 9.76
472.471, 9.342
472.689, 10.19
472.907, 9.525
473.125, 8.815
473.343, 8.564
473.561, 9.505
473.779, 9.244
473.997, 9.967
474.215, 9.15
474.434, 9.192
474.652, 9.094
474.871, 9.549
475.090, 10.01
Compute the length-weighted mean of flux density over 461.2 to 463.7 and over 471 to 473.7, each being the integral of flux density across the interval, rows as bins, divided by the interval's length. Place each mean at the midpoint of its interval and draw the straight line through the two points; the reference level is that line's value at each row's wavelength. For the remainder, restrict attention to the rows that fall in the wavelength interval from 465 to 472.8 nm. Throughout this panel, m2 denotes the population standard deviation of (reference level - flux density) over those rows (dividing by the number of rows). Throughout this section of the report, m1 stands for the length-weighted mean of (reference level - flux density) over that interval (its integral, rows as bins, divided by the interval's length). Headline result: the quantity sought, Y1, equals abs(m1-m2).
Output 0.2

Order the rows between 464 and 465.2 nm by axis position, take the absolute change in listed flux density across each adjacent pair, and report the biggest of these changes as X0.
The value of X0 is 0.67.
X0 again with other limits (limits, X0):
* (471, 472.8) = 1.09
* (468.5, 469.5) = 0.52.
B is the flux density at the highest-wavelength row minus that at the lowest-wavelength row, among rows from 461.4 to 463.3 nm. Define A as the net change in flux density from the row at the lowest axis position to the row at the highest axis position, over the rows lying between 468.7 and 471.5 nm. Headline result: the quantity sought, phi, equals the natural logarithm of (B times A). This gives -2.0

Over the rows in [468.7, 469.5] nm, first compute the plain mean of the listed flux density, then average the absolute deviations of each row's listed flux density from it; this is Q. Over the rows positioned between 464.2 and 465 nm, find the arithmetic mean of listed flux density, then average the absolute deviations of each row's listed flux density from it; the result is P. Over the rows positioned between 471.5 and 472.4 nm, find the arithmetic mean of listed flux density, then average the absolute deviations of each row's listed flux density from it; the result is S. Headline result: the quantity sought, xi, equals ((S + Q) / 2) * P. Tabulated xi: 0.08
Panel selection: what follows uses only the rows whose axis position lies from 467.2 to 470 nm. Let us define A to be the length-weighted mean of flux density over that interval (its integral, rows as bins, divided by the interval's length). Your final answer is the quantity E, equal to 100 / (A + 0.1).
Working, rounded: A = 8.99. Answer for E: 11.0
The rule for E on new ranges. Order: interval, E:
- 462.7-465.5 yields 11.1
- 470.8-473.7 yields 10.4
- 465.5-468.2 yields 11.0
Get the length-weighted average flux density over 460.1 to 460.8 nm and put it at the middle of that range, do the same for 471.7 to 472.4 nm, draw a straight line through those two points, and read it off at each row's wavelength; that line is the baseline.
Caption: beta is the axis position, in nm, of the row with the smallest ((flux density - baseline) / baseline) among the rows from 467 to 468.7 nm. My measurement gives 467.924 nm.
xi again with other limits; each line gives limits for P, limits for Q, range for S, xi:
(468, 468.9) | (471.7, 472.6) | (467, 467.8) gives 0.07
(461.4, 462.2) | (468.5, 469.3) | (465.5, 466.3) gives 0.13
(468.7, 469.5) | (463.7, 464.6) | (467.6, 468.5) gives 0.05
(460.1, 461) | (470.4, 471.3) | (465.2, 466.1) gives 0.21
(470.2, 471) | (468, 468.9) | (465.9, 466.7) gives 0.05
